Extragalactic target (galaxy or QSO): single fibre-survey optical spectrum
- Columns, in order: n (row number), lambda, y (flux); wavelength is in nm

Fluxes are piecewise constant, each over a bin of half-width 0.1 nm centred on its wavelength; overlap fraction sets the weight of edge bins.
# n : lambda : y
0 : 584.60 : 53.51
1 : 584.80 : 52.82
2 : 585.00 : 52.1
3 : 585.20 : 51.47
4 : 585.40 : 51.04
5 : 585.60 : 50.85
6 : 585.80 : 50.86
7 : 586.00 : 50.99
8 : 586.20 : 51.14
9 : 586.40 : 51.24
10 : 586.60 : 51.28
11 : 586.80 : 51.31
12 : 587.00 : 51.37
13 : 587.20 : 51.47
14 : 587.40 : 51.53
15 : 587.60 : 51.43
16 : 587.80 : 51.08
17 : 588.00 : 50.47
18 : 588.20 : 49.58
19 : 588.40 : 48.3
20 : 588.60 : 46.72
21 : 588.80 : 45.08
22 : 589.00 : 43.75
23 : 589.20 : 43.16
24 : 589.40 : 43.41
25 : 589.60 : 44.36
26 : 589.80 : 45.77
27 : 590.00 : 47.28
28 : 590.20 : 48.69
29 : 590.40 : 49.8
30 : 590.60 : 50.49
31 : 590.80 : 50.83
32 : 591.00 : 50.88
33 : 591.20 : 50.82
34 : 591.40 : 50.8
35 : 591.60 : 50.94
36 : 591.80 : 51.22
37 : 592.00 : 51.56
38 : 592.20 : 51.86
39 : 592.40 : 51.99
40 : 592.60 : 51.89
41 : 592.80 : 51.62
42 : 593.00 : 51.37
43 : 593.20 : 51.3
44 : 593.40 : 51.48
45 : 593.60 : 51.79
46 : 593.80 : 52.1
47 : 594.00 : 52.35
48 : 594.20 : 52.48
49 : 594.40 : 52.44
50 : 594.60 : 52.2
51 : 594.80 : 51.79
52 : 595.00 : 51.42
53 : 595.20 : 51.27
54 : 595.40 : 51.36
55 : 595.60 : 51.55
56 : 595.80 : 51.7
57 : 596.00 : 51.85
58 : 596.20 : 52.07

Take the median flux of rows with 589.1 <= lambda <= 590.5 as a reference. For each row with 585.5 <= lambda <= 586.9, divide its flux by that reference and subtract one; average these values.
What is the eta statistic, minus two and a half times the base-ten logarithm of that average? 2.34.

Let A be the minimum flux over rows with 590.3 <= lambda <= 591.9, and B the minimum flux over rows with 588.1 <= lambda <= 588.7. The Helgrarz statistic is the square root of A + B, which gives 9.82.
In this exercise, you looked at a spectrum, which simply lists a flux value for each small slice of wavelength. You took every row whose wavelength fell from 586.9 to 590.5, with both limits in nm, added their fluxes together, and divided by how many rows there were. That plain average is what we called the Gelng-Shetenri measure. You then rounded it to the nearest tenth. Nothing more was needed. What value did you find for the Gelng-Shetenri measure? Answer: 48.0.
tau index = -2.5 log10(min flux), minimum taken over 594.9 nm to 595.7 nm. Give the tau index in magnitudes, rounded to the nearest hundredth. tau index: -4.27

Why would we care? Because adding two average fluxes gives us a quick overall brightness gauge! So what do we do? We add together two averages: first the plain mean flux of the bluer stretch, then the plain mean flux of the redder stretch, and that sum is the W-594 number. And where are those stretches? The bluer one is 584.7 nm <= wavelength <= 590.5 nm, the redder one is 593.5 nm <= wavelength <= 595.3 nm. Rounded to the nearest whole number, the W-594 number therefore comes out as 101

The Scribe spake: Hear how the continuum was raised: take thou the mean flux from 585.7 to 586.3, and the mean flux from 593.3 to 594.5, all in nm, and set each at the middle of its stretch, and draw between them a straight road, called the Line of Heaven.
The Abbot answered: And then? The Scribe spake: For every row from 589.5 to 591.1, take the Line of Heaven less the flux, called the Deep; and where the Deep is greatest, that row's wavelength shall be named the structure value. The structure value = 589.60 nm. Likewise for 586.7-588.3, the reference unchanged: 588.20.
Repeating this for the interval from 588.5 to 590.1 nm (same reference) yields 589.20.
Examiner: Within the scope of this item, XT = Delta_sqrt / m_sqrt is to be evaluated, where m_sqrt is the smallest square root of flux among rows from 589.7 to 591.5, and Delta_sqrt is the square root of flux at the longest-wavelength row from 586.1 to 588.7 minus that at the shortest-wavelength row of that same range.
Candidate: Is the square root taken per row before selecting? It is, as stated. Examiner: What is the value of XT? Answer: -0.05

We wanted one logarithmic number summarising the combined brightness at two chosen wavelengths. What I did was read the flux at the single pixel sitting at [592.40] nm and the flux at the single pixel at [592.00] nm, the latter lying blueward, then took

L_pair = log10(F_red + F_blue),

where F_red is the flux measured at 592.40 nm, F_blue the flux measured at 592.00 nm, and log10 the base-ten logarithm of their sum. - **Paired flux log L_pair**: 2.02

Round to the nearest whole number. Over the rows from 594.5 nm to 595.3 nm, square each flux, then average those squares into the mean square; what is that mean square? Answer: 2670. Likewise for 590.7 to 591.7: 2586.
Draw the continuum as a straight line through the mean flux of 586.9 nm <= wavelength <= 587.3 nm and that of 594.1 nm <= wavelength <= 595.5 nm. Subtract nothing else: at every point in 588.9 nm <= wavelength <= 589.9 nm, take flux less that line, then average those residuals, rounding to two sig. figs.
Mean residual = -7.5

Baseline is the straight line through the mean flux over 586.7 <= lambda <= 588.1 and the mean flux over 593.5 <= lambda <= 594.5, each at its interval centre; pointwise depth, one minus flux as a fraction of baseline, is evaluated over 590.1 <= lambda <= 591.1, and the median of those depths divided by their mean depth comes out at 0.78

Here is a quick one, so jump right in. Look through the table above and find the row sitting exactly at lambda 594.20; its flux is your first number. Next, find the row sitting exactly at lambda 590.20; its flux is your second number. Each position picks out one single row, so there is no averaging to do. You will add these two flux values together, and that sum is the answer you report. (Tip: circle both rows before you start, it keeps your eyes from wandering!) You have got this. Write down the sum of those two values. 101.2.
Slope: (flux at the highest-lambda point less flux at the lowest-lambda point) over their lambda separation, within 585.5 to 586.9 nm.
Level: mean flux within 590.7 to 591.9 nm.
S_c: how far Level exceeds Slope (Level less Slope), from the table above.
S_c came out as 51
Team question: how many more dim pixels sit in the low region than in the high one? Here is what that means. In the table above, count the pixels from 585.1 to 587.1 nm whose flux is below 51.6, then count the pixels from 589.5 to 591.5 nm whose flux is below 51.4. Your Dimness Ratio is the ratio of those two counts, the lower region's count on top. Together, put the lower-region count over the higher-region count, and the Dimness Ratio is 1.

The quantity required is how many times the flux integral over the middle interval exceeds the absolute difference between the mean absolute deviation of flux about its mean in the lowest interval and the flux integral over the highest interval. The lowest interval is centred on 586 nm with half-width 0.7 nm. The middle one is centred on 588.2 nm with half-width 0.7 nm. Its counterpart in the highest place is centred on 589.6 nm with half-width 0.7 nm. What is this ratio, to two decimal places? 1.09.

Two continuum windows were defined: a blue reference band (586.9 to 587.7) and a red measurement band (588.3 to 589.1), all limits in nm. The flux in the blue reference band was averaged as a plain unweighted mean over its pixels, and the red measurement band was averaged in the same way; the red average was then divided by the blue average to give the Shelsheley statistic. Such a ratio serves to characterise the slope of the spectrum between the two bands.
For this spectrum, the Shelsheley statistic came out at 0.89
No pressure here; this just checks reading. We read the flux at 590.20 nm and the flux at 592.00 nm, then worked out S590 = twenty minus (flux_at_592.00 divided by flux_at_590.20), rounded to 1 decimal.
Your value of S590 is 18.9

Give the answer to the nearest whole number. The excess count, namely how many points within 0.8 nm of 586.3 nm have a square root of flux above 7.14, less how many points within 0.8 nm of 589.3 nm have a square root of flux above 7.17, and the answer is 6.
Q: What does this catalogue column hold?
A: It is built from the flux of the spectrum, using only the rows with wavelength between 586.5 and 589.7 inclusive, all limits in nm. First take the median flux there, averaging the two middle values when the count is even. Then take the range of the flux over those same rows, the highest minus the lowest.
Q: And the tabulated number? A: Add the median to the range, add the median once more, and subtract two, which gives 106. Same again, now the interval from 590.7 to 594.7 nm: 103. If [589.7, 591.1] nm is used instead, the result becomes 103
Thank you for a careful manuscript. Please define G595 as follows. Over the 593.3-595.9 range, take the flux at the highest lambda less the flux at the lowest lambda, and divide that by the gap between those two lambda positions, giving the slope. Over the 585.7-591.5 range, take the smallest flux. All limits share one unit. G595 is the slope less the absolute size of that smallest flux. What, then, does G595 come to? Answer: -43.1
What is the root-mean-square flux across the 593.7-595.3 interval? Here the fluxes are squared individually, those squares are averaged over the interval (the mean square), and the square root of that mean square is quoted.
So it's 52.0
